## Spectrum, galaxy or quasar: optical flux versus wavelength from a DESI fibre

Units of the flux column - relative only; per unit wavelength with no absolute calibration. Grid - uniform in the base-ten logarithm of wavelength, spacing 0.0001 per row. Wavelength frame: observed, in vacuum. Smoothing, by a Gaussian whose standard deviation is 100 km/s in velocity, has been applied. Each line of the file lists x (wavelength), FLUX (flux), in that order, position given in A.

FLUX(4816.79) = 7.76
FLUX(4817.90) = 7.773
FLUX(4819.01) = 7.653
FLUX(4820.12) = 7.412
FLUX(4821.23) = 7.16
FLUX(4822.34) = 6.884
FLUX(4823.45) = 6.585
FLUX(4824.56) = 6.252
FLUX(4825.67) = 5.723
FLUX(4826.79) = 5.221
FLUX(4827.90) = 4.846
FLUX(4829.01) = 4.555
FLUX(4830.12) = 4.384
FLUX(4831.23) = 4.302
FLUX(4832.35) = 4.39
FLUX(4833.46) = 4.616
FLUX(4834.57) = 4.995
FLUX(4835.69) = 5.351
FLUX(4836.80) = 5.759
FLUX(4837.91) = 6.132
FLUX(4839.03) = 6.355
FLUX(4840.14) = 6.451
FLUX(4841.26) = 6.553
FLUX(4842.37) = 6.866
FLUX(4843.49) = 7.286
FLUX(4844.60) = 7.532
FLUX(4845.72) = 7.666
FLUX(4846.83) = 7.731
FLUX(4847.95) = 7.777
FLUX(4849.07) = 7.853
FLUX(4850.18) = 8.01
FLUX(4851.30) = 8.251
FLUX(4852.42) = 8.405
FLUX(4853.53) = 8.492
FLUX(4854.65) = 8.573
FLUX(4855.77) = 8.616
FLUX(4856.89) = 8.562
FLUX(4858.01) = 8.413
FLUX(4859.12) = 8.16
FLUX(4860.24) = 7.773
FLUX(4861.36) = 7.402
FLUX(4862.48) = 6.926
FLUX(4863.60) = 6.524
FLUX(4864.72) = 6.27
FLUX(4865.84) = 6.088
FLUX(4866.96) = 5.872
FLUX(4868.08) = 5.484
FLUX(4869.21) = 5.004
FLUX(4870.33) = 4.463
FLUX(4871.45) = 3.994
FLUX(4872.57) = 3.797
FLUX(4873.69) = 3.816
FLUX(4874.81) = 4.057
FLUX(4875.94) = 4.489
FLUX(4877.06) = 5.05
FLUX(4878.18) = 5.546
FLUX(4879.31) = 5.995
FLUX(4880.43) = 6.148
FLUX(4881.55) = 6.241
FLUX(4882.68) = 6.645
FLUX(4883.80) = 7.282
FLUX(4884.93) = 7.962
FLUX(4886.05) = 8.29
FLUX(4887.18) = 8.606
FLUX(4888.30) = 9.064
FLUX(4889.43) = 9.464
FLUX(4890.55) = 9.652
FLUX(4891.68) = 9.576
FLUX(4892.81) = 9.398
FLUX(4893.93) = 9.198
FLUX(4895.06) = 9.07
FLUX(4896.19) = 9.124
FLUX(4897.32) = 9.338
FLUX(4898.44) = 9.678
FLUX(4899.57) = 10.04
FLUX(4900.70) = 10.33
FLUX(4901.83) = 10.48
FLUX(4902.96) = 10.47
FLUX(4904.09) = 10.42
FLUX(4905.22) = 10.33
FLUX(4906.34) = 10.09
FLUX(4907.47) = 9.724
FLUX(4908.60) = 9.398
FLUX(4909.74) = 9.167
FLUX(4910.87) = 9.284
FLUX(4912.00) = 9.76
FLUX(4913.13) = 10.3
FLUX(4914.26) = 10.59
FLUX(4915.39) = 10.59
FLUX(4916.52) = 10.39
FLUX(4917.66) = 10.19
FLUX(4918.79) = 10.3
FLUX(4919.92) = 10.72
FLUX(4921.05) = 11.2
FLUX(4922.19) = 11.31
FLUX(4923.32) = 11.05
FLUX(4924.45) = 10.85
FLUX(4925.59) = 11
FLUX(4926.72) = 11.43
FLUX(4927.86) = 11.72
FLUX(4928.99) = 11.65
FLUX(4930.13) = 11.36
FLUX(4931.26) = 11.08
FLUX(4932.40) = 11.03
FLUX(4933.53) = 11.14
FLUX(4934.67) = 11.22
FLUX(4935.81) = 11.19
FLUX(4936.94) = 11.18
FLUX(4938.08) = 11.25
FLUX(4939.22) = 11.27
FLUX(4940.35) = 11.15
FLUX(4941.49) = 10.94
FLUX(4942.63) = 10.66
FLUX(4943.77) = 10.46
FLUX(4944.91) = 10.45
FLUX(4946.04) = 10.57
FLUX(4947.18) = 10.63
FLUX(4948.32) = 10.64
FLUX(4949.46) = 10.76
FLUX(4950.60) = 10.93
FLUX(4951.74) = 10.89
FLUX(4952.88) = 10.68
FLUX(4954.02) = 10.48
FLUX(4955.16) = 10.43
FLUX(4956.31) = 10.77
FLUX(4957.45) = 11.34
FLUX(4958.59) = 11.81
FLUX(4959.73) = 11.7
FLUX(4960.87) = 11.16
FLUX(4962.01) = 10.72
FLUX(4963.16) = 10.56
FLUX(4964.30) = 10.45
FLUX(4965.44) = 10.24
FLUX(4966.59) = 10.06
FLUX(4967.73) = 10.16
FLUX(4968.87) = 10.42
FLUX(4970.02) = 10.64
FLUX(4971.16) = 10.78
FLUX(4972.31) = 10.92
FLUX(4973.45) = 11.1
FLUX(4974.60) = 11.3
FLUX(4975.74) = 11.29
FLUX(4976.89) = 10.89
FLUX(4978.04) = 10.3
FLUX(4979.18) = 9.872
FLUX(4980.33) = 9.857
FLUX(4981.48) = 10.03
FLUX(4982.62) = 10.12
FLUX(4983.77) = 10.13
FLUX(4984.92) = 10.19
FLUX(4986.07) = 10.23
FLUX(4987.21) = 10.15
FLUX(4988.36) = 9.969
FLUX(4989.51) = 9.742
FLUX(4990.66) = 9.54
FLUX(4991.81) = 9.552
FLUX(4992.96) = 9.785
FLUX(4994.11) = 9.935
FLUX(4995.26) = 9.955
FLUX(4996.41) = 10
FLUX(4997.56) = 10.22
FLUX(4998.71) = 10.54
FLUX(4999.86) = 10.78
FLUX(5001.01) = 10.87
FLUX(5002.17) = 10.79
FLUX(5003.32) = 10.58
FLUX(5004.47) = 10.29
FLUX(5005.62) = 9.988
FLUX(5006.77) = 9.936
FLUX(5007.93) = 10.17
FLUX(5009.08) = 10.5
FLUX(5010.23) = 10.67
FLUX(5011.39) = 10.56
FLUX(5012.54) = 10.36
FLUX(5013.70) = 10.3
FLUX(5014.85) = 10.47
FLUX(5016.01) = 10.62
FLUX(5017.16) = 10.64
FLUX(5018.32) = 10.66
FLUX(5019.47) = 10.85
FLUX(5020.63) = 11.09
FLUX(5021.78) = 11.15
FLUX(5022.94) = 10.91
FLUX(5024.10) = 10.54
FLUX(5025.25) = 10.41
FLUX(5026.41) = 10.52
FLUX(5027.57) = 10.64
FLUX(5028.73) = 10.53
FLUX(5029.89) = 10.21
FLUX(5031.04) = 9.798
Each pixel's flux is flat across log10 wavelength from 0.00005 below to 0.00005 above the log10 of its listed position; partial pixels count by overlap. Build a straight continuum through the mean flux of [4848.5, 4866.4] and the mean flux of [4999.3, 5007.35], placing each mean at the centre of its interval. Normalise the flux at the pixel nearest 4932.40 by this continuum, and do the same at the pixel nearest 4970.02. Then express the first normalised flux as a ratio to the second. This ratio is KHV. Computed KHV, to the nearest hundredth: 1.12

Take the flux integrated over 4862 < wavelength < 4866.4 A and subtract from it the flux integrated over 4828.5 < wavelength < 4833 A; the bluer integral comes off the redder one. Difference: 9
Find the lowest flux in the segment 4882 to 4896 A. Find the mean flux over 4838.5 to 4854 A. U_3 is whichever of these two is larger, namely 7.5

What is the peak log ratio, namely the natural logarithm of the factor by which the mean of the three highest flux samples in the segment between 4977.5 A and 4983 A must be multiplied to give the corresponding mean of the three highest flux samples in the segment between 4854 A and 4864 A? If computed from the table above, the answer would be -0.168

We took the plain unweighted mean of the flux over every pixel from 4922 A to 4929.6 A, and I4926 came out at 11.3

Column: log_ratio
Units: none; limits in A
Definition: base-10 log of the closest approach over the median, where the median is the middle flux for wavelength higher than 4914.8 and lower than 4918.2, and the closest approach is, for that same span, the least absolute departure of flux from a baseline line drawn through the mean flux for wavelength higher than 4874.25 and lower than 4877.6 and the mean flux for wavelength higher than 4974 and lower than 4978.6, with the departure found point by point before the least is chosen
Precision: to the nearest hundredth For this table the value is -0.54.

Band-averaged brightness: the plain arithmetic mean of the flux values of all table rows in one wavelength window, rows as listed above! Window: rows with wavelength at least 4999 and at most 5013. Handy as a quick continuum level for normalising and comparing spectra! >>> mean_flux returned 10.5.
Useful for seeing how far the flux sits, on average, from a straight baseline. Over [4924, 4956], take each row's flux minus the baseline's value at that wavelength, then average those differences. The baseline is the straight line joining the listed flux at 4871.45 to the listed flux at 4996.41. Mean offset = 3.7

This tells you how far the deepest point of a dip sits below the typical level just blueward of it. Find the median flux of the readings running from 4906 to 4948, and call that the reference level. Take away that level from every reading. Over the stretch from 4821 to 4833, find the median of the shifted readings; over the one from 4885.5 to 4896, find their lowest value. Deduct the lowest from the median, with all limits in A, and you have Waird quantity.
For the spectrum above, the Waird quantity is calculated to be -3.1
